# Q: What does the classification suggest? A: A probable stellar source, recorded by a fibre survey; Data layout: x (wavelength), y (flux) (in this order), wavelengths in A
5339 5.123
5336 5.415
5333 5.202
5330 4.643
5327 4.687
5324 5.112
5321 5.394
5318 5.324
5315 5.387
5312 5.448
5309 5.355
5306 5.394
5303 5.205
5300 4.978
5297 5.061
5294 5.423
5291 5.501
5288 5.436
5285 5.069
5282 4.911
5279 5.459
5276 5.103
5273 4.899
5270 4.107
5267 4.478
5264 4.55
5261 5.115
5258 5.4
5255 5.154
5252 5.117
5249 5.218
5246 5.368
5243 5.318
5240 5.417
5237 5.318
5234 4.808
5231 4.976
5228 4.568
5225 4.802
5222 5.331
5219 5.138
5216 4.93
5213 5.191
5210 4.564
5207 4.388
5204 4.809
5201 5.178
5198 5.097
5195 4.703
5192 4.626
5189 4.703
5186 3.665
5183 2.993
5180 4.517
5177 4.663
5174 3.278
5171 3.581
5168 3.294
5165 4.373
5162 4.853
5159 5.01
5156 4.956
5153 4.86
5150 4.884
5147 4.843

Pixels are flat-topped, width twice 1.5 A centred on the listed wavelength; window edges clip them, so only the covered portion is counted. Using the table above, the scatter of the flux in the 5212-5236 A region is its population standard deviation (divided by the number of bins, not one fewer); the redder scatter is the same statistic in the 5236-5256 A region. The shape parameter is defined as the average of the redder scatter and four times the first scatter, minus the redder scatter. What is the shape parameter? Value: 0.41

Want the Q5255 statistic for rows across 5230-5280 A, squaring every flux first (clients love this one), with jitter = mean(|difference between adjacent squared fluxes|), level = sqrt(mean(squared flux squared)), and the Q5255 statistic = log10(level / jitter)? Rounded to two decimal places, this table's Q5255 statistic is 1.01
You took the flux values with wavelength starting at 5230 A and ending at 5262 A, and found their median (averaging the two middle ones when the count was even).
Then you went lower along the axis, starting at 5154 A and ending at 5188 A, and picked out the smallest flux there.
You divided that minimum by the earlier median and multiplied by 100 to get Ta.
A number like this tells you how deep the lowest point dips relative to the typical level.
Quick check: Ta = 57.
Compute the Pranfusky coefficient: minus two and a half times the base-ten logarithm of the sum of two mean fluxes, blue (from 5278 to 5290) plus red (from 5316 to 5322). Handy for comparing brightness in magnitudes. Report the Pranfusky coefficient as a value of -2.56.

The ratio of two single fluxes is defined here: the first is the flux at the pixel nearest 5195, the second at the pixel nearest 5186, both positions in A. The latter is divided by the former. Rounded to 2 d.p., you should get 0.78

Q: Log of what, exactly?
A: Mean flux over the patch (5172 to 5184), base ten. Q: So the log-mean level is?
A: 0.59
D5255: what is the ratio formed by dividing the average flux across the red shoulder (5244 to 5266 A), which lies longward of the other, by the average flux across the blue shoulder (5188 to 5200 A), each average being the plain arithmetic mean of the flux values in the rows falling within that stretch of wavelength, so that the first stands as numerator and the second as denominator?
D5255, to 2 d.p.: 1.07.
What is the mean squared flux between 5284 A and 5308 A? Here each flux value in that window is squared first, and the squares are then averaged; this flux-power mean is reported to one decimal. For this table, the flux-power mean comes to 27.7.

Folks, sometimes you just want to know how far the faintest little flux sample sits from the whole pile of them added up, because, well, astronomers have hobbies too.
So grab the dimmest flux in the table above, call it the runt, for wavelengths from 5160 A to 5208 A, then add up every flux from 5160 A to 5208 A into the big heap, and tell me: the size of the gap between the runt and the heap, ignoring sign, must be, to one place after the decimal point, 65.7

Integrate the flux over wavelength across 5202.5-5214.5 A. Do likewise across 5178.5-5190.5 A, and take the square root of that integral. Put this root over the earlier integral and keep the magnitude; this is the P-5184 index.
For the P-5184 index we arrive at 0.121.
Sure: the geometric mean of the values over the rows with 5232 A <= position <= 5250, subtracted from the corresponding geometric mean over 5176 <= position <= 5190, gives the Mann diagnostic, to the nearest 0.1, -1.2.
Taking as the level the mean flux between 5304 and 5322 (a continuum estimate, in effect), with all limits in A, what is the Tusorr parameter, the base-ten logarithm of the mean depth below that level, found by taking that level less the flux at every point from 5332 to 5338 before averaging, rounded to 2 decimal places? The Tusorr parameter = -1.12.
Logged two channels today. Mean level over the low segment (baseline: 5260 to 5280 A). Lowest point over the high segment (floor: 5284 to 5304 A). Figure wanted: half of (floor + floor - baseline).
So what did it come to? 2.6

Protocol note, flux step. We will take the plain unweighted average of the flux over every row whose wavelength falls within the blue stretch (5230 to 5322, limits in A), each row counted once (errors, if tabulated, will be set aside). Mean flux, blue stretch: 5.2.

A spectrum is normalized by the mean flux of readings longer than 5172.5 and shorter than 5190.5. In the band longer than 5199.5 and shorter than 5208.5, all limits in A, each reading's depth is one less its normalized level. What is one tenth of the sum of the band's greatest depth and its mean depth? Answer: -0.031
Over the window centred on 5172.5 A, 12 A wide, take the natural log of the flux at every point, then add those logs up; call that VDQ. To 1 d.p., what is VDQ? 5.2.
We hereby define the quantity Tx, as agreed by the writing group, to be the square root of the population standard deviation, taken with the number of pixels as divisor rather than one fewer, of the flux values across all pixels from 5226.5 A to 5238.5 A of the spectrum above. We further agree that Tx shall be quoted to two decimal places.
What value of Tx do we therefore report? 0.52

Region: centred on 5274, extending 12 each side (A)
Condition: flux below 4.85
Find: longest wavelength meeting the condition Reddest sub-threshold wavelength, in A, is 5270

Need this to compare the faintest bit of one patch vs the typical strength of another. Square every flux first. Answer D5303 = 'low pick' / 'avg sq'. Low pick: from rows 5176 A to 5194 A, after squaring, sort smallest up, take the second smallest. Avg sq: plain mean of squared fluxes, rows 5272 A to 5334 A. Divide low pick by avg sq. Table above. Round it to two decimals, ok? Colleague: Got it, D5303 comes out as 0.50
